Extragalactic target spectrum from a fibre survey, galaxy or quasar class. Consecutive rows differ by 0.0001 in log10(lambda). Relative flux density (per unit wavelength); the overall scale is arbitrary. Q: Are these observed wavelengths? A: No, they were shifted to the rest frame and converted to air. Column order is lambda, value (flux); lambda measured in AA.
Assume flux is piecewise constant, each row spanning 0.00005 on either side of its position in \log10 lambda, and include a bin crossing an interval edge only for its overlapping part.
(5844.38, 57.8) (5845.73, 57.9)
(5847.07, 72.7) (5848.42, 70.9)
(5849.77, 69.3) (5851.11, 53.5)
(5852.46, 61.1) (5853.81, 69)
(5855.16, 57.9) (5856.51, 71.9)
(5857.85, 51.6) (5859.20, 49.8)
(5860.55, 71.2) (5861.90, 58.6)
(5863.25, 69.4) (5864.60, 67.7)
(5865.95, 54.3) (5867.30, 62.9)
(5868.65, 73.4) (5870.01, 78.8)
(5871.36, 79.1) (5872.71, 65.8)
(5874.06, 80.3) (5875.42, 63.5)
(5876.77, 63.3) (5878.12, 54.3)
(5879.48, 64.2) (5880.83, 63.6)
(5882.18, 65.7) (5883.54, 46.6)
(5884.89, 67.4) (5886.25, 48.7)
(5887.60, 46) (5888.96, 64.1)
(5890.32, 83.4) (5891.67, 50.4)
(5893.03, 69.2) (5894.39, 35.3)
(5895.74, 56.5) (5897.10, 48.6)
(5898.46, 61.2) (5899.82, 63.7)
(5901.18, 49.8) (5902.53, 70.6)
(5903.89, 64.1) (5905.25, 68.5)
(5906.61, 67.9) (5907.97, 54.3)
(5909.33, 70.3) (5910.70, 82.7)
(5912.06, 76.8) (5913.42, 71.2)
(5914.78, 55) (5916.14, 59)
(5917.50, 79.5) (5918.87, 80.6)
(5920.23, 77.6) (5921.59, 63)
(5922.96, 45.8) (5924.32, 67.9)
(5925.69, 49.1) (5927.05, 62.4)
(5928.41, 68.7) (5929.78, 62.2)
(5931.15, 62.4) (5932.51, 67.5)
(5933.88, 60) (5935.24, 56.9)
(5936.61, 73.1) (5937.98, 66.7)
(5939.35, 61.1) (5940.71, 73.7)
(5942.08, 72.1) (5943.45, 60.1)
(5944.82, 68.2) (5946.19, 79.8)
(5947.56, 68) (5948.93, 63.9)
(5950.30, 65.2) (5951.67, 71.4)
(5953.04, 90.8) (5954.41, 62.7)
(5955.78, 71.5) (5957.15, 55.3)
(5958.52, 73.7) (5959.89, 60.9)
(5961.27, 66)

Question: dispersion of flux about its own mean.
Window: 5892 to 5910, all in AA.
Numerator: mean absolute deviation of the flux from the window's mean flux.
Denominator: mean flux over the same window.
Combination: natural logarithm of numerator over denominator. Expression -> -1.95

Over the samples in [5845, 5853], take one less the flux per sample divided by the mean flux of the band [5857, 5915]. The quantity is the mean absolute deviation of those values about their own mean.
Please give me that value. 0.11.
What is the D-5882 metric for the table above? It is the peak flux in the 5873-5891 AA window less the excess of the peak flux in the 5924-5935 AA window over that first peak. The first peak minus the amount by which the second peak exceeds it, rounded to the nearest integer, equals 98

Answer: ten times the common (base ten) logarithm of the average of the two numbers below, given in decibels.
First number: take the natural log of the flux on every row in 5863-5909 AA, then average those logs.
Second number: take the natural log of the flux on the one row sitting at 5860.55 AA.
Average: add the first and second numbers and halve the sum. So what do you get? 6.224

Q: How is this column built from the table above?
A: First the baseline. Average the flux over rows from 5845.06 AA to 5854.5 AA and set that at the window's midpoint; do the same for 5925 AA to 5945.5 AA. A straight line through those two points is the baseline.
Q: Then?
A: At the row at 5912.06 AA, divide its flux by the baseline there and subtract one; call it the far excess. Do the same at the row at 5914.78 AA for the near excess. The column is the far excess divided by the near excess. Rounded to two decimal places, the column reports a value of -1.31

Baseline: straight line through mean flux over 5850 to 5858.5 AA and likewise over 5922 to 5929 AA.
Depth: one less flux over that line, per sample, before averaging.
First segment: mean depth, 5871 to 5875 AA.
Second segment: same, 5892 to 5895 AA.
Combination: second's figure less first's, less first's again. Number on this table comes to 0.6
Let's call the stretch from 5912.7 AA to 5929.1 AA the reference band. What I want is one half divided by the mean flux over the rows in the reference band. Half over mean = 0.0077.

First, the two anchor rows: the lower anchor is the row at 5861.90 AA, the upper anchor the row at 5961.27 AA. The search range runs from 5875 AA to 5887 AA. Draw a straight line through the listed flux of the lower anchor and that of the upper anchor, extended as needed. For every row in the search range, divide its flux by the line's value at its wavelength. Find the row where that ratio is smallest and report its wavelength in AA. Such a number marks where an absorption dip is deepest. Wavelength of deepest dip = 5883.54 AA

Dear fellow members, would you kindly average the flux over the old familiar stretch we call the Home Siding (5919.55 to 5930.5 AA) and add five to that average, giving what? 67.1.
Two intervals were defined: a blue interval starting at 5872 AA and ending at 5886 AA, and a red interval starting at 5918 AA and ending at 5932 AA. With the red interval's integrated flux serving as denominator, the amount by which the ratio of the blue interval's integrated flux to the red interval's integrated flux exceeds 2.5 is -1.52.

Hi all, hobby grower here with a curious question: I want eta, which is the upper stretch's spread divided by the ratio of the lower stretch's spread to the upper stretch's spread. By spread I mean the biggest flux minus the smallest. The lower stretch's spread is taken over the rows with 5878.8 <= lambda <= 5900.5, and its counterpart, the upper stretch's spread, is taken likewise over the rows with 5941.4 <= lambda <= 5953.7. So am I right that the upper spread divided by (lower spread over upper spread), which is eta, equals 20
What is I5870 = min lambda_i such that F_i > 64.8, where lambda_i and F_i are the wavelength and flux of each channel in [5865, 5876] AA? 5868.65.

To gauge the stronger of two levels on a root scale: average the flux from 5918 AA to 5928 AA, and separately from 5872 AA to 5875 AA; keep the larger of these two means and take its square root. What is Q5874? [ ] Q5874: 8.5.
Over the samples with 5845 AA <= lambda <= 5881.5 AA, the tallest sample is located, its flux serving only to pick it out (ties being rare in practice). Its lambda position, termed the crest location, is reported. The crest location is 5874.06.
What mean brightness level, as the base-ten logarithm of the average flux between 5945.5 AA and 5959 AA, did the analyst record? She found 1.85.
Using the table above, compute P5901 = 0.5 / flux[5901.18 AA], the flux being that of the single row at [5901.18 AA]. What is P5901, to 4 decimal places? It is 0.0100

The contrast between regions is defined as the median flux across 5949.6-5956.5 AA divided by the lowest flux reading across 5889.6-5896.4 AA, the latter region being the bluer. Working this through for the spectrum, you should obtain 2.02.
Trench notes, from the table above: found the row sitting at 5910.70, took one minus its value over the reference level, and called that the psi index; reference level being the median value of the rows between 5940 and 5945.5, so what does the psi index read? -0.18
